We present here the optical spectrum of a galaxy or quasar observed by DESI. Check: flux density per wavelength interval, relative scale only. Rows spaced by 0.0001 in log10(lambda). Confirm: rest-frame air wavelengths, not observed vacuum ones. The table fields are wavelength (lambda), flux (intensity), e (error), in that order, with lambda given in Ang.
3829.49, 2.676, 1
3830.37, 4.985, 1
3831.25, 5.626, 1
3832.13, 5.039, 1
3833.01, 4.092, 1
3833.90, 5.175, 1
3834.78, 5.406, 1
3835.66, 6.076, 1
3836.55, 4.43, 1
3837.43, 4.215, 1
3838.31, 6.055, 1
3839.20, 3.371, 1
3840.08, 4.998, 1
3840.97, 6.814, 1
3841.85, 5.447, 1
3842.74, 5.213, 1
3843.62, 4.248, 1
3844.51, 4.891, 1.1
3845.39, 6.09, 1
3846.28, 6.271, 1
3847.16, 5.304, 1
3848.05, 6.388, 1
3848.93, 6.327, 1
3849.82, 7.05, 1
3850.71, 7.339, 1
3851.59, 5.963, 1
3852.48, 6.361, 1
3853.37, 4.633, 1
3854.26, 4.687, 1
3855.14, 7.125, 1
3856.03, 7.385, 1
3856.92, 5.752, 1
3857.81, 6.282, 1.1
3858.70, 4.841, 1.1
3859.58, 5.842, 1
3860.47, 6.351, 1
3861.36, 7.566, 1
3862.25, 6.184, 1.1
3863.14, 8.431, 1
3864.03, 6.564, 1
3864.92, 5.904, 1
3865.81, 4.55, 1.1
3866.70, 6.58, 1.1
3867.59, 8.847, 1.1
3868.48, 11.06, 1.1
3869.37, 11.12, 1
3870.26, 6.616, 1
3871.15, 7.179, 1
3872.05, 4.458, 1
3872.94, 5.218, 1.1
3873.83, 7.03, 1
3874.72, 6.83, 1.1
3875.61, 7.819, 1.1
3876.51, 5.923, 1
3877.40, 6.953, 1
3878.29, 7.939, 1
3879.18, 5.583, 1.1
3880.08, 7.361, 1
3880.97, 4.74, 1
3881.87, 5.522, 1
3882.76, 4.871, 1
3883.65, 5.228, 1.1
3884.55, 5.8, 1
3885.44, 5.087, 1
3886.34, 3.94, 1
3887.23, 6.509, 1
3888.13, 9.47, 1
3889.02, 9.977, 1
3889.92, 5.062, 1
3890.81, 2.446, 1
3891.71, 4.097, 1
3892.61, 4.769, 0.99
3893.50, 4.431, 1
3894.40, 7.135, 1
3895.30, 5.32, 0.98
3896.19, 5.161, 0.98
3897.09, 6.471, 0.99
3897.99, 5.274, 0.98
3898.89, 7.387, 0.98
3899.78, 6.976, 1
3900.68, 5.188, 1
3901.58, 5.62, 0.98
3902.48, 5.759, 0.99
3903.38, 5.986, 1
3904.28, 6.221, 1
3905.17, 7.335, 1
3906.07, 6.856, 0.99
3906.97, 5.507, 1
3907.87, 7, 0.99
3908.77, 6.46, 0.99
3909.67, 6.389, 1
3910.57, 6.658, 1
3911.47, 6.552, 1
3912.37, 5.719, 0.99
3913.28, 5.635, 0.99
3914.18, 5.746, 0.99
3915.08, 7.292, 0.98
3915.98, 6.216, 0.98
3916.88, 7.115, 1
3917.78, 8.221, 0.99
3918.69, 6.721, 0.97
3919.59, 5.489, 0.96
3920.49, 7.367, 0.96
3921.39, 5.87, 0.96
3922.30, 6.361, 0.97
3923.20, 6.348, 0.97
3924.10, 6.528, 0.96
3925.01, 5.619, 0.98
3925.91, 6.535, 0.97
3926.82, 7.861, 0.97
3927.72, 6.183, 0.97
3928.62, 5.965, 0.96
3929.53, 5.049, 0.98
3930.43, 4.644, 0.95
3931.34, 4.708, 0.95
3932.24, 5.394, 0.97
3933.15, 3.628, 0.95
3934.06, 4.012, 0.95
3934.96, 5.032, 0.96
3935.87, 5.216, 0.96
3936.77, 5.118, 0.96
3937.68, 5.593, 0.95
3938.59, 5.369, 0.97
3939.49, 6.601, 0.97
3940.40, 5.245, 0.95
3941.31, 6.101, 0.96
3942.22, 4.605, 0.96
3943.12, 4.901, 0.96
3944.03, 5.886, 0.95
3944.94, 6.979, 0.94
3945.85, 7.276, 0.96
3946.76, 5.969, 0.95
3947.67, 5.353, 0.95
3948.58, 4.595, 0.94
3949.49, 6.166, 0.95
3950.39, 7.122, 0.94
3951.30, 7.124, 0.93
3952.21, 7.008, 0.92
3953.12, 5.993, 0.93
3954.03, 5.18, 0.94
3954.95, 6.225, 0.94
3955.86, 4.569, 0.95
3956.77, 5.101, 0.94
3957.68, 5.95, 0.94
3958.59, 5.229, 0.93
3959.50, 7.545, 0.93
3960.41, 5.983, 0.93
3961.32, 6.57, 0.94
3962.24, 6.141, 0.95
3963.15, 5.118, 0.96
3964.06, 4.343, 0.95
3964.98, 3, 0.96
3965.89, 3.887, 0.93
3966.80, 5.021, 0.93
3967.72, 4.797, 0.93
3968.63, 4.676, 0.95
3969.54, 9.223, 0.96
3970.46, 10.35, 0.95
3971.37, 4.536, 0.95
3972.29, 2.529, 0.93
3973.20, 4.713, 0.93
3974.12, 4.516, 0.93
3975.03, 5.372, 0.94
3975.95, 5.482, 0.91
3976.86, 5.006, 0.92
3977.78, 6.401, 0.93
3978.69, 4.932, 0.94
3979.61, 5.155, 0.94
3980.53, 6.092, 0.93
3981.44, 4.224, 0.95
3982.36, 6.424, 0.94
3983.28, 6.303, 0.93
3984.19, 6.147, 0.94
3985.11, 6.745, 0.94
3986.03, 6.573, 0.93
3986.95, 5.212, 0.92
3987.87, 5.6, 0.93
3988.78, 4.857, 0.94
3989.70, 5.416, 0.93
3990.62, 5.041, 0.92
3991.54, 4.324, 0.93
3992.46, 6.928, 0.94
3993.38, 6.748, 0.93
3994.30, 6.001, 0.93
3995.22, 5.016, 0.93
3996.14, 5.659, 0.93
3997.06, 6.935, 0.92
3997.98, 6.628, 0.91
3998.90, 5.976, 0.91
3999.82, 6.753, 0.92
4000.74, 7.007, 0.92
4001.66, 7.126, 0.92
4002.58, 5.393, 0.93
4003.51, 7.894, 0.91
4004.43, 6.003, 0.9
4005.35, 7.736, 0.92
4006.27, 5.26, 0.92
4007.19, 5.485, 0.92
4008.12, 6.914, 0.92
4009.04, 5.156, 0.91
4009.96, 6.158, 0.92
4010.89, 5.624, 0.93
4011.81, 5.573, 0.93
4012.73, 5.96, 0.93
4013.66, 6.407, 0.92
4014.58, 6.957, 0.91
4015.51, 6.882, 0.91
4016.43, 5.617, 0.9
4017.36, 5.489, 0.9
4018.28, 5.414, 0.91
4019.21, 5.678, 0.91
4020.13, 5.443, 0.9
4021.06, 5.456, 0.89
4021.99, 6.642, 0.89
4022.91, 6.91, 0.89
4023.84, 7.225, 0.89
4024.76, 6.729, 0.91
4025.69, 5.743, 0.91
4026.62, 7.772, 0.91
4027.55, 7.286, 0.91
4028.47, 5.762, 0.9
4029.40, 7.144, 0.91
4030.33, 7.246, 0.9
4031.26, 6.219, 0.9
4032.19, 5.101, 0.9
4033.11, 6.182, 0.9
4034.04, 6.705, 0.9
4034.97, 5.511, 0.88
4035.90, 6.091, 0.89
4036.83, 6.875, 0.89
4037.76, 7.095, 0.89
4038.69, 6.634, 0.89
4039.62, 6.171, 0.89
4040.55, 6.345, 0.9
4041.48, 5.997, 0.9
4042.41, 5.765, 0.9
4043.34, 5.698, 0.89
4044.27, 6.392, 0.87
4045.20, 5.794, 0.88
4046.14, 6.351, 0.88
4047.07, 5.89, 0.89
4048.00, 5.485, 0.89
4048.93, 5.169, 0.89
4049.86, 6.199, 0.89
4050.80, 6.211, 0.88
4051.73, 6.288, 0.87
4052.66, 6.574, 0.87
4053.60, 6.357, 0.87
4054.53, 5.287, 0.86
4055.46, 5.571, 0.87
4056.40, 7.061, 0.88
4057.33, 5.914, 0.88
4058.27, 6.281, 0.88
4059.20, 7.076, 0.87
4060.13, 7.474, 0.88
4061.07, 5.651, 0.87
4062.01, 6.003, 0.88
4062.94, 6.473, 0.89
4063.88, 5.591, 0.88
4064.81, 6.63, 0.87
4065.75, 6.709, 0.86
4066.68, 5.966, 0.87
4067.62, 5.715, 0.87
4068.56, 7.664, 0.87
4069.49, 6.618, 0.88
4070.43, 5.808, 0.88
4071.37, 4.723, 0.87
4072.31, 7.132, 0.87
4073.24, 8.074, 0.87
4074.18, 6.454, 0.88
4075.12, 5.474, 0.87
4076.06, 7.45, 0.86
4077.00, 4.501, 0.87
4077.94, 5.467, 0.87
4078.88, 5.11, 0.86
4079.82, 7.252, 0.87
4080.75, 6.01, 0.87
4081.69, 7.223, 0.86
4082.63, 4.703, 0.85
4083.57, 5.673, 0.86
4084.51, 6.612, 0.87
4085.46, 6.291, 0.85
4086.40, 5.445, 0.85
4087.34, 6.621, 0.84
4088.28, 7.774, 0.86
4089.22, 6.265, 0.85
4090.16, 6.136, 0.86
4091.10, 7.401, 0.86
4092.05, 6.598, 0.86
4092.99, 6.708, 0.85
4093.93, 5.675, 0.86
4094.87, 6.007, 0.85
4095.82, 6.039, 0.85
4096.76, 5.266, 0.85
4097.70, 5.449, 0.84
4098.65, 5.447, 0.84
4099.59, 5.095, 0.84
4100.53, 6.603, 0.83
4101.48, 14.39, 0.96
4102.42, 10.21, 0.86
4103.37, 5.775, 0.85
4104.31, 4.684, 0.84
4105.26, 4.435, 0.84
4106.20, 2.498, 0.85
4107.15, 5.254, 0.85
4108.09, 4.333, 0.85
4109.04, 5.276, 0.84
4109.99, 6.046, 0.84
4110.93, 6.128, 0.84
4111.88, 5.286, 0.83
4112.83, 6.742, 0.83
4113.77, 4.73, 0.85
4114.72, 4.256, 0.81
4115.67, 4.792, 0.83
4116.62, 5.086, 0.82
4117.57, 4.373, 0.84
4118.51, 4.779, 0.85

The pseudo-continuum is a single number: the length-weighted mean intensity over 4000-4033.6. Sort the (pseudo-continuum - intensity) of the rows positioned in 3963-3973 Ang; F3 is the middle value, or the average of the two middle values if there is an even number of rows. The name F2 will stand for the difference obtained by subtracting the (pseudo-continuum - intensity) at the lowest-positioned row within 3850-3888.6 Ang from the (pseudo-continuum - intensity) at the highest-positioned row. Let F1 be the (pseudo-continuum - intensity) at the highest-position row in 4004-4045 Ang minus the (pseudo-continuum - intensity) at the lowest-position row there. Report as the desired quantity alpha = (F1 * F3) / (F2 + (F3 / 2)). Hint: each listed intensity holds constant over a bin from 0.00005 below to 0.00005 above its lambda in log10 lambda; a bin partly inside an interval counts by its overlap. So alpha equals 0.5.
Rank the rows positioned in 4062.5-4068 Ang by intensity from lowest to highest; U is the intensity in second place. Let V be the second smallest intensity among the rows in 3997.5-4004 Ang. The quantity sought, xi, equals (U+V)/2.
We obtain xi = 5.85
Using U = 5.715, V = 5.976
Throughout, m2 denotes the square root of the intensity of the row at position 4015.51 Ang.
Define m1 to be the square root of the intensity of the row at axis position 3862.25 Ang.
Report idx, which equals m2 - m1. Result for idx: 0.14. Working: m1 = 2.49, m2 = 2.62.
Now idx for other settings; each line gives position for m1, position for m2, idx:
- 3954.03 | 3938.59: 0.04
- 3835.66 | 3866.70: 0.10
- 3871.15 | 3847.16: -0.38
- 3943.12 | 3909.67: 0.31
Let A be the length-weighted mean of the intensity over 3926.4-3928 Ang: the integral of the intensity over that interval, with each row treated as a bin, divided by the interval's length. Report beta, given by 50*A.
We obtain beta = 356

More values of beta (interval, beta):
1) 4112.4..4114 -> 294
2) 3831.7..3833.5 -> 228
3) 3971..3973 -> 182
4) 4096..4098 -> 273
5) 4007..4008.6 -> 315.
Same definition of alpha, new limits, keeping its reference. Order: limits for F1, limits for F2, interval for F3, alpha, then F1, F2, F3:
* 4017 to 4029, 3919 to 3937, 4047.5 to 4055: -0.1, -0.3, 0.4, 0.1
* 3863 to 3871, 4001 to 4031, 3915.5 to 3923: 1.8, 1.8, -0.1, -0.2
